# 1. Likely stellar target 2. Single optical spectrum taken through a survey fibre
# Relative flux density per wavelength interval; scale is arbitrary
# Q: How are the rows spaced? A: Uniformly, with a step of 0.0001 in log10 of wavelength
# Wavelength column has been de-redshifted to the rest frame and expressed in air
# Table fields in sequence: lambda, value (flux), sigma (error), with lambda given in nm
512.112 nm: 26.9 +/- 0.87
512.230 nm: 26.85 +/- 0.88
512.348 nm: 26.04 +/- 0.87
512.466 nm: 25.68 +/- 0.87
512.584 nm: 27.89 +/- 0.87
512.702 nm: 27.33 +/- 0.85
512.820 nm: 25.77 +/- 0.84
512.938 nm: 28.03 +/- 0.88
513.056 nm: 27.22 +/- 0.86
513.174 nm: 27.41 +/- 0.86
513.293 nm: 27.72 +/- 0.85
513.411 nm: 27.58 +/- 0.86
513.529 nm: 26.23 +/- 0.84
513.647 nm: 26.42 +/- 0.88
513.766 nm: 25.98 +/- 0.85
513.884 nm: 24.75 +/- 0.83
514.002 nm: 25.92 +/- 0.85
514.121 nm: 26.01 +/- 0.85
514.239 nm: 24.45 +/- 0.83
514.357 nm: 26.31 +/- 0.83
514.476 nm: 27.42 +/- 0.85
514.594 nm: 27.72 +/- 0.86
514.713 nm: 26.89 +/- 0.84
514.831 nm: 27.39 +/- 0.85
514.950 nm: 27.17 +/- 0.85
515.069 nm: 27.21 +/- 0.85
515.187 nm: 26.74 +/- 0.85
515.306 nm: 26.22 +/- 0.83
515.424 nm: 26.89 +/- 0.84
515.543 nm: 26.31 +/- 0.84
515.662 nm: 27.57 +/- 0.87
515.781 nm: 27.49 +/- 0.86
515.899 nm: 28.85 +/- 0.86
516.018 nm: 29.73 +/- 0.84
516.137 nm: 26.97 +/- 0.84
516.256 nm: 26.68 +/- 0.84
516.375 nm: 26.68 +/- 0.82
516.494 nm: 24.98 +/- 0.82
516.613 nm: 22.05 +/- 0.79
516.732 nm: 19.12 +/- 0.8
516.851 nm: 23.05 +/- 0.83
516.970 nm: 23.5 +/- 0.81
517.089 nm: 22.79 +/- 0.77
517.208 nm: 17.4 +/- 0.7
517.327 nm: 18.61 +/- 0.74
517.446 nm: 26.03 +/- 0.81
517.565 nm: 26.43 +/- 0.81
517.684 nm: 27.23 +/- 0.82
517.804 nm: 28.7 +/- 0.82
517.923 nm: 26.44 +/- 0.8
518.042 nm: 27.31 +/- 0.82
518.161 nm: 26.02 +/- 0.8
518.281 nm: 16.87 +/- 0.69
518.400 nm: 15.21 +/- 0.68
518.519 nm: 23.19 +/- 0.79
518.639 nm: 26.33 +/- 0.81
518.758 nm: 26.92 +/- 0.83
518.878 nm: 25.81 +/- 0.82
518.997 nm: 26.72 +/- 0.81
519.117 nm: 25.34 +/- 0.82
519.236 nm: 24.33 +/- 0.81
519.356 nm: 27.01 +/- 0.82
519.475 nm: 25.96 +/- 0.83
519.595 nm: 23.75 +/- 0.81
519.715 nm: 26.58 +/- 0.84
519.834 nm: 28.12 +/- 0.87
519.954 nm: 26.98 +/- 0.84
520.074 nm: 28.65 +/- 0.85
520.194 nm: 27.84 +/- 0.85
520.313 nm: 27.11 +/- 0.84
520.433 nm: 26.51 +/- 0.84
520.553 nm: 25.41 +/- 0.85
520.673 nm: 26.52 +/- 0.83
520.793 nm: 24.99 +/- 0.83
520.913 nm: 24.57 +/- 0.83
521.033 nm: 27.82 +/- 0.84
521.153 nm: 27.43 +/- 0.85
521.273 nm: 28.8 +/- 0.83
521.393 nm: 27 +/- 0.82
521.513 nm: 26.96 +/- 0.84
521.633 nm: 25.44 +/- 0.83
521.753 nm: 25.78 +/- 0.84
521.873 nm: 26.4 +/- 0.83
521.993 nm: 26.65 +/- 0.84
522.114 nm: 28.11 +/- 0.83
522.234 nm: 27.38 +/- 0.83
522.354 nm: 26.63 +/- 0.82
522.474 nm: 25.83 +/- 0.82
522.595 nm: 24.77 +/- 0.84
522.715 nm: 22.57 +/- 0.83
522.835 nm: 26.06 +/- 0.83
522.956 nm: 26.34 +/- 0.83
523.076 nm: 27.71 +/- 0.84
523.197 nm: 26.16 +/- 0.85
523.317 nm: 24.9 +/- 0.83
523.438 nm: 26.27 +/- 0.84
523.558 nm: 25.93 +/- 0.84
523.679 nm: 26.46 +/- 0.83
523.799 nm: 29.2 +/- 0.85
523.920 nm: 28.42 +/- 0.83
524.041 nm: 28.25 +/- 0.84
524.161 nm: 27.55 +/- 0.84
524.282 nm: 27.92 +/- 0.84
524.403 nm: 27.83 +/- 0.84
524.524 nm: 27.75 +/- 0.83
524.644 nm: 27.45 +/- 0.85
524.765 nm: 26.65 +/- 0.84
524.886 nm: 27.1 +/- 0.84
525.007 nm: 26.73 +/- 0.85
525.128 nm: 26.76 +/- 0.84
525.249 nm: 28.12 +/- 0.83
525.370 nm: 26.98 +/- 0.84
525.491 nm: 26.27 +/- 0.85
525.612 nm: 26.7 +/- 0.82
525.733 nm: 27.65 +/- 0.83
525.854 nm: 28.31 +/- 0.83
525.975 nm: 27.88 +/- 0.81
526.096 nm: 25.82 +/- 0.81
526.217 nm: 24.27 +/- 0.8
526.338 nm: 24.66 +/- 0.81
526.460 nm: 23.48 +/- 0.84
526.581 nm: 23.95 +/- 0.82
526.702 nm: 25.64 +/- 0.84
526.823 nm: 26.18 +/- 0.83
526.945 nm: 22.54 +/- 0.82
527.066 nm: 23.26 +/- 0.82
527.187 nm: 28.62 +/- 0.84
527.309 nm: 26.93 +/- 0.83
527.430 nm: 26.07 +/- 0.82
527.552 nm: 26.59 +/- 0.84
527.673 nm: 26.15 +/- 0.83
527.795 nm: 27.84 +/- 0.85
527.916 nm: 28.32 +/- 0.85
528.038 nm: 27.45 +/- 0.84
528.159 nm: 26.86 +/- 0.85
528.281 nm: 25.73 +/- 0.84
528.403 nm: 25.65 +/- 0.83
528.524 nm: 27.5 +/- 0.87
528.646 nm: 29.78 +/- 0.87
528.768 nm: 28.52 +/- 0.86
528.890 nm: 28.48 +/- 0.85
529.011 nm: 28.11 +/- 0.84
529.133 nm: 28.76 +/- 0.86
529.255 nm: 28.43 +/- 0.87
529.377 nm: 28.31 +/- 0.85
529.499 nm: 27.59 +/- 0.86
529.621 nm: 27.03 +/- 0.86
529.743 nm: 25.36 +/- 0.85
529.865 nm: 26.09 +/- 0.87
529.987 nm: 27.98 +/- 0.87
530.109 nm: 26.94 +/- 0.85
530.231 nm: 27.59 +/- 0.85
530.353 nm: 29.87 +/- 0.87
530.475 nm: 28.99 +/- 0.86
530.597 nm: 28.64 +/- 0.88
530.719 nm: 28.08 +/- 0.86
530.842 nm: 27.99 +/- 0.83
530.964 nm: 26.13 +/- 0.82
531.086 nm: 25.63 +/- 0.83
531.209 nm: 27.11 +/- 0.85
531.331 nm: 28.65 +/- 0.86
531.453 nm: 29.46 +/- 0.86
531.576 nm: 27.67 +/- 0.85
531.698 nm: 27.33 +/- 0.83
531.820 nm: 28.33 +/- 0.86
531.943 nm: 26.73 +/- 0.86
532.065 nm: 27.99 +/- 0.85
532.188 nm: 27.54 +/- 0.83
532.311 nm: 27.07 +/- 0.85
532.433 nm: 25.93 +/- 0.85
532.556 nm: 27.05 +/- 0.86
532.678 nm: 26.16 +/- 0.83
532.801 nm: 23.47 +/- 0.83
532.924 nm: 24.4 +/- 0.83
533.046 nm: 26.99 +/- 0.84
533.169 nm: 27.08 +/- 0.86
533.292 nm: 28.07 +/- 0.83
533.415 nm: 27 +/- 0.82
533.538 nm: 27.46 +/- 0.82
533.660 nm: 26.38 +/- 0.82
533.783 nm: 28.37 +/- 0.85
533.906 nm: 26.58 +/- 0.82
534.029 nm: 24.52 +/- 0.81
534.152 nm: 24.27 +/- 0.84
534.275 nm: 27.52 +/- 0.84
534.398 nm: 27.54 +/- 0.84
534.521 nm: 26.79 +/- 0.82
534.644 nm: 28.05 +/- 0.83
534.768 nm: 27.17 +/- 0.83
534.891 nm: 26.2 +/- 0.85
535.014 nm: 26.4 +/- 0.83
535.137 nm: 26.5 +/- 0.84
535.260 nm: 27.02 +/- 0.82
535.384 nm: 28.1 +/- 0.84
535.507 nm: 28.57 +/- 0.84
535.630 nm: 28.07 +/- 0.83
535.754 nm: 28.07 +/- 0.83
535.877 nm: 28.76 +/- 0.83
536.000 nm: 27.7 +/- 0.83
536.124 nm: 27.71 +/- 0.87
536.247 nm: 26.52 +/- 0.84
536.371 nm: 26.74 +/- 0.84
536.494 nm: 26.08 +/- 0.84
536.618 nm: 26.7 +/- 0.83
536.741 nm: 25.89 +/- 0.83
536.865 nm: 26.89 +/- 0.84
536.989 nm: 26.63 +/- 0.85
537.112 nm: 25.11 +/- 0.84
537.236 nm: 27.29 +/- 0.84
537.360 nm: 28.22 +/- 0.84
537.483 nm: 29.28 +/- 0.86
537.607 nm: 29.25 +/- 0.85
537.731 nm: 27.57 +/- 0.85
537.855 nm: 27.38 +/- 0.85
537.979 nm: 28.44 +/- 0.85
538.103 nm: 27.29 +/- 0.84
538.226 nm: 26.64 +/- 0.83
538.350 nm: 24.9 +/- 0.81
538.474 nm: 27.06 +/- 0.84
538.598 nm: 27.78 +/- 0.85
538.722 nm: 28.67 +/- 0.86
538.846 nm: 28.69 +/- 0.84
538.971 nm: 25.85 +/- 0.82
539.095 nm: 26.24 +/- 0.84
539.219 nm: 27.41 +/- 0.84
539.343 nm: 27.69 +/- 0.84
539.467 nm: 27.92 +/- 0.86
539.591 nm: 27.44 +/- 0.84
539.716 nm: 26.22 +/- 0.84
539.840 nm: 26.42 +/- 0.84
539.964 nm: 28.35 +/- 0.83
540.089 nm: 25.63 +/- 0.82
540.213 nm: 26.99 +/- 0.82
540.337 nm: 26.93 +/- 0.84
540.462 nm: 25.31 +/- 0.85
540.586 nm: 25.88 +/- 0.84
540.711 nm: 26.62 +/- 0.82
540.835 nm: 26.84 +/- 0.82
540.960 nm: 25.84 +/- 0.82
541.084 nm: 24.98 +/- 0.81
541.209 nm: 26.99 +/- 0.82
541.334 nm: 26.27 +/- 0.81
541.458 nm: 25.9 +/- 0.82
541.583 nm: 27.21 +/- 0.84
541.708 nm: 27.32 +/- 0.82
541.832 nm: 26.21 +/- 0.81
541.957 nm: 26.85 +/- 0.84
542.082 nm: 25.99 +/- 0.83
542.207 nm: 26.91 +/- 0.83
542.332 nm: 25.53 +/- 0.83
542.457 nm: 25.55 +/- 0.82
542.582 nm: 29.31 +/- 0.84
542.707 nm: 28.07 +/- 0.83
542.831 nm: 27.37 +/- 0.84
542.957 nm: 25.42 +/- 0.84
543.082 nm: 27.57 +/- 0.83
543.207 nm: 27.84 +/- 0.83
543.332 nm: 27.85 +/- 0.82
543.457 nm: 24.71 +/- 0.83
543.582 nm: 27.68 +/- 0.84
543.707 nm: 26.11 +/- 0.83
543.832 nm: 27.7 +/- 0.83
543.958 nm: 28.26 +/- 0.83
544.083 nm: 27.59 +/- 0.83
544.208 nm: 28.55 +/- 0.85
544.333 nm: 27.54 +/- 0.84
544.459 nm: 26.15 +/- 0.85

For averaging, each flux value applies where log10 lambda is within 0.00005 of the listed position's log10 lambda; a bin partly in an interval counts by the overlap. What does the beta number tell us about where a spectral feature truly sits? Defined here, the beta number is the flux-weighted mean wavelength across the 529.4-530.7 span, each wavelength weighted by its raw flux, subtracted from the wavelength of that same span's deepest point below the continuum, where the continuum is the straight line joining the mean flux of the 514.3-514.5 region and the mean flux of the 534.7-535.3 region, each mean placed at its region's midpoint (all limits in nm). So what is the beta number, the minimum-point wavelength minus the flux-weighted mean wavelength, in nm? -0.32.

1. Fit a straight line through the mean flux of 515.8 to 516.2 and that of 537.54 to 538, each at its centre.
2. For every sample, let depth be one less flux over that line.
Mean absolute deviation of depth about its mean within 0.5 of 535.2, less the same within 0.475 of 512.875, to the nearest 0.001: 0.002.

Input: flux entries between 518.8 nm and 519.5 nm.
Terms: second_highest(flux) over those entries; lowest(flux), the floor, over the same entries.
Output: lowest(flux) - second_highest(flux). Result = -2.4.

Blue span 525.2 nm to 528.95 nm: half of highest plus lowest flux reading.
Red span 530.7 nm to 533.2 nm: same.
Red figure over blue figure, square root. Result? 1.01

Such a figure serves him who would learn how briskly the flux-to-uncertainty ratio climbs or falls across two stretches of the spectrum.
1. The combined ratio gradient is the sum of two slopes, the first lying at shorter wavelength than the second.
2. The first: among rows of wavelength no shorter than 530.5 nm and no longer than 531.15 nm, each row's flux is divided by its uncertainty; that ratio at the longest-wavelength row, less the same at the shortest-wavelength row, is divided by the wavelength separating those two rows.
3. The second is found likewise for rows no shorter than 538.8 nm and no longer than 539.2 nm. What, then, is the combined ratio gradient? -15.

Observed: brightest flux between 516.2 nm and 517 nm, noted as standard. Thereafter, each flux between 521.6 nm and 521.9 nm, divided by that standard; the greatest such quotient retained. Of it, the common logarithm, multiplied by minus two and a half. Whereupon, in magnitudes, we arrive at 0.01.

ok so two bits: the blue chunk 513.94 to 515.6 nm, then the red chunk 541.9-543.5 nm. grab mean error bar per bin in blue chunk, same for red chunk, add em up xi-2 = 1.68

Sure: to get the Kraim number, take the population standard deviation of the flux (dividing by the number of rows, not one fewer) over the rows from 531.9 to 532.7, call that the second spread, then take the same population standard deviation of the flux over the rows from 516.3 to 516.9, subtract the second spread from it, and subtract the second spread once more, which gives 1.2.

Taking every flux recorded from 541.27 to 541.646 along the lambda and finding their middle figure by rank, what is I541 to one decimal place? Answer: 26.3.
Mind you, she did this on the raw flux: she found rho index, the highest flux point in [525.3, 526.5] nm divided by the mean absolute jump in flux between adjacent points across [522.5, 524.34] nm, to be 23.1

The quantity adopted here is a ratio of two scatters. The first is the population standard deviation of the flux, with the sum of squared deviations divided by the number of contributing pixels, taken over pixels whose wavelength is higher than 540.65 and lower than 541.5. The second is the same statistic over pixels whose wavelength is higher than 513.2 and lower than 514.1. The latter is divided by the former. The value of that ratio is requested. 1.5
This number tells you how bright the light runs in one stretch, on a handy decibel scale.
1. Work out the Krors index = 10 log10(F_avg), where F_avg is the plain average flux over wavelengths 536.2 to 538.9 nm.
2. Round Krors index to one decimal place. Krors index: 14.4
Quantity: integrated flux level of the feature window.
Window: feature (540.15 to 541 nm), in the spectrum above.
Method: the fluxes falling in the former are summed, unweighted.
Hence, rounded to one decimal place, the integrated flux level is 184.4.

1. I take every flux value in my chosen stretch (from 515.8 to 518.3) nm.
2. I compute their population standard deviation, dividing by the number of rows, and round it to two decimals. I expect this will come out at 3.73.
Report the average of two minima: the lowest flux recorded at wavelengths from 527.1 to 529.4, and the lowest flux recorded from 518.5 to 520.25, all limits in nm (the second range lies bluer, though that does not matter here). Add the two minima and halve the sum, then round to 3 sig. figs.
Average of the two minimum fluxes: 24.4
